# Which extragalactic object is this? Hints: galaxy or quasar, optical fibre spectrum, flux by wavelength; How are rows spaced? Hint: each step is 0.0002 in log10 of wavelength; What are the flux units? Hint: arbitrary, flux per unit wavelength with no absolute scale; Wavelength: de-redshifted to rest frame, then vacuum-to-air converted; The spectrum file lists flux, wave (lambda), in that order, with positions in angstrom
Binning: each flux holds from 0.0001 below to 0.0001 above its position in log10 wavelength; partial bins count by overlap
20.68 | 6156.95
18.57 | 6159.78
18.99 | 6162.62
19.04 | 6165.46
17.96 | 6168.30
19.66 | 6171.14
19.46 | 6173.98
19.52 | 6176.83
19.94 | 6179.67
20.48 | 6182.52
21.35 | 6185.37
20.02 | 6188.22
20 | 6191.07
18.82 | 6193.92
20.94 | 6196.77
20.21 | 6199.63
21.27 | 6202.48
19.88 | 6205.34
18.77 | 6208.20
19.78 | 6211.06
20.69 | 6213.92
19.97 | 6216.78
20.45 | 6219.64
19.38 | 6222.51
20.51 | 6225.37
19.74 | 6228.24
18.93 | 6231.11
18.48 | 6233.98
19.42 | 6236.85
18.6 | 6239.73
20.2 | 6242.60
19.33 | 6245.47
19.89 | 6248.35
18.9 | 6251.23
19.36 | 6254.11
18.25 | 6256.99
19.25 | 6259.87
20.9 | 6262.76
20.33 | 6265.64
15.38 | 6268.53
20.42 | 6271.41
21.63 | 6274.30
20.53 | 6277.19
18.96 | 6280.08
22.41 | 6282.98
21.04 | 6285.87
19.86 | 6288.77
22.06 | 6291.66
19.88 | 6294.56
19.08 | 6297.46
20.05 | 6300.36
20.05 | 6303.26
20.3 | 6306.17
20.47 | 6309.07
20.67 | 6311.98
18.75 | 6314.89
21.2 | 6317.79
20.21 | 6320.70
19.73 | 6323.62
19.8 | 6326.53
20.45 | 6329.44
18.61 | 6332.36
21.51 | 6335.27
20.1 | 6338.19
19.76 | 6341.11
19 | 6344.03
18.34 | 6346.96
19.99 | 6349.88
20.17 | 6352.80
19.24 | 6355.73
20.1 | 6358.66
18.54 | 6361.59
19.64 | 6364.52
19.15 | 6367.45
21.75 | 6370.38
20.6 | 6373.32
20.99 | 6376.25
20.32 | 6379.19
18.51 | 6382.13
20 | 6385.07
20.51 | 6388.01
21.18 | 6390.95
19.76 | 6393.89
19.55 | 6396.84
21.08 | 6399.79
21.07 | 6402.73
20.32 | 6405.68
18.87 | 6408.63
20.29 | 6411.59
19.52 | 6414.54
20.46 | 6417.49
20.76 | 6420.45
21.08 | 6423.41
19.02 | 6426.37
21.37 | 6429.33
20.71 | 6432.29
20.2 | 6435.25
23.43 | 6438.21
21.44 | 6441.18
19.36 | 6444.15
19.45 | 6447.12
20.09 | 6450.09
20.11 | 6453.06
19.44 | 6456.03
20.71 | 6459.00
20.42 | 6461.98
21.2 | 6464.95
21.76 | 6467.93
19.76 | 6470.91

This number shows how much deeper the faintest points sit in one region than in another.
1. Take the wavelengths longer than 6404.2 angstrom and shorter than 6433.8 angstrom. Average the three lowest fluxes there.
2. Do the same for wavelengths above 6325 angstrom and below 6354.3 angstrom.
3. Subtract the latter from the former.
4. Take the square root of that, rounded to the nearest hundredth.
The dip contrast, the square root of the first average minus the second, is 0.70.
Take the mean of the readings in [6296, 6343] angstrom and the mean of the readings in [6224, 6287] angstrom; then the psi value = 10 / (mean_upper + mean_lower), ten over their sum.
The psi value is 0.252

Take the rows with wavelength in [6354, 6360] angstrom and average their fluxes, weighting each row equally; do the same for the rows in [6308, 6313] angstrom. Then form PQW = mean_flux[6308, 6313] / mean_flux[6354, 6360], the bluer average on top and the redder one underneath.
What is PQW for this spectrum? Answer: 1.05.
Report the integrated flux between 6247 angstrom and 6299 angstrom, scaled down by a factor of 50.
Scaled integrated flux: 20.7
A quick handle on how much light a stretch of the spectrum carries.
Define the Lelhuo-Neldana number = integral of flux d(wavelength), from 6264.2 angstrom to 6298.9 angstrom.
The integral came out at 699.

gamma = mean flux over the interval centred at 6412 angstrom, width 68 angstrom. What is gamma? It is 20.4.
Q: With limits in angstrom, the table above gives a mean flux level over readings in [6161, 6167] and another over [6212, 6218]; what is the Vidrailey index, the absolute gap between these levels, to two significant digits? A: 1.3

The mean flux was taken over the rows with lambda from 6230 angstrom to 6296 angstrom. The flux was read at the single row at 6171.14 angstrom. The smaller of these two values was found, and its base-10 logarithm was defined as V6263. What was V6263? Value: 1.294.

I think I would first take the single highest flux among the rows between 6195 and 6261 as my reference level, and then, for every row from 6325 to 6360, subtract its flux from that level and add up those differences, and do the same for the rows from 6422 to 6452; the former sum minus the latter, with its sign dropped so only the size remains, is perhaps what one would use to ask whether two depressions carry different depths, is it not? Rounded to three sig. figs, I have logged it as 11.6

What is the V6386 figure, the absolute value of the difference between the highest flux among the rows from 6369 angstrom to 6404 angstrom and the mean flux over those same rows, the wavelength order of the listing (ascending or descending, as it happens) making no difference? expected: 1.31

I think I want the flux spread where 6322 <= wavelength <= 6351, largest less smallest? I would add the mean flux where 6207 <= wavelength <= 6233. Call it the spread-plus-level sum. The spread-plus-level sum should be 23.0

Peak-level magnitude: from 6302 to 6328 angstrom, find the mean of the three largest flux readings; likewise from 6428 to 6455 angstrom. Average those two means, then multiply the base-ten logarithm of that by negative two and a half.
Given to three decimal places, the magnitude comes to -3.328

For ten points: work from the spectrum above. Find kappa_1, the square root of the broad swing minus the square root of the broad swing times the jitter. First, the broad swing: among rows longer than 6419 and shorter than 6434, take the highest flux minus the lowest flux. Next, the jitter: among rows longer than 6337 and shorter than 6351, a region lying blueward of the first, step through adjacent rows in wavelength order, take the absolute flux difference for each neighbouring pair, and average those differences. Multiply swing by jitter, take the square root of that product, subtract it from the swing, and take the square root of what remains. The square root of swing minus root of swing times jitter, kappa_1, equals 1.0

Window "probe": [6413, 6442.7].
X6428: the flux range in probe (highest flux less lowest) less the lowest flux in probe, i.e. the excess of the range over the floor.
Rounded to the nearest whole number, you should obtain -15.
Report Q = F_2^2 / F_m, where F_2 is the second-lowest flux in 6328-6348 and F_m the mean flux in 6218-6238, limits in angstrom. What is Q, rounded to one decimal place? 17.7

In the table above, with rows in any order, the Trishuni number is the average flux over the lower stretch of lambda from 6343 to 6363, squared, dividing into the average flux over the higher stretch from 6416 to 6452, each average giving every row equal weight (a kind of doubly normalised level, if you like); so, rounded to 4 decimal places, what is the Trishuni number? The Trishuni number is 0.0551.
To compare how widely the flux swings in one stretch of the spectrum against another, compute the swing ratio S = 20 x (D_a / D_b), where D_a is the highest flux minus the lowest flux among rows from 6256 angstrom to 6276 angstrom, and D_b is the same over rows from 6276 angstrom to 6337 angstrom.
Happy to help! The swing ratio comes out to 33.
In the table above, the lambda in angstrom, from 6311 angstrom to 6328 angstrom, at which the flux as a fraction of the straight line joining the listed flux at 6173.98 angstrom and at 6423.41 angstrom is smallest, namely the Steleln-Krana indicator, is 6314.89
